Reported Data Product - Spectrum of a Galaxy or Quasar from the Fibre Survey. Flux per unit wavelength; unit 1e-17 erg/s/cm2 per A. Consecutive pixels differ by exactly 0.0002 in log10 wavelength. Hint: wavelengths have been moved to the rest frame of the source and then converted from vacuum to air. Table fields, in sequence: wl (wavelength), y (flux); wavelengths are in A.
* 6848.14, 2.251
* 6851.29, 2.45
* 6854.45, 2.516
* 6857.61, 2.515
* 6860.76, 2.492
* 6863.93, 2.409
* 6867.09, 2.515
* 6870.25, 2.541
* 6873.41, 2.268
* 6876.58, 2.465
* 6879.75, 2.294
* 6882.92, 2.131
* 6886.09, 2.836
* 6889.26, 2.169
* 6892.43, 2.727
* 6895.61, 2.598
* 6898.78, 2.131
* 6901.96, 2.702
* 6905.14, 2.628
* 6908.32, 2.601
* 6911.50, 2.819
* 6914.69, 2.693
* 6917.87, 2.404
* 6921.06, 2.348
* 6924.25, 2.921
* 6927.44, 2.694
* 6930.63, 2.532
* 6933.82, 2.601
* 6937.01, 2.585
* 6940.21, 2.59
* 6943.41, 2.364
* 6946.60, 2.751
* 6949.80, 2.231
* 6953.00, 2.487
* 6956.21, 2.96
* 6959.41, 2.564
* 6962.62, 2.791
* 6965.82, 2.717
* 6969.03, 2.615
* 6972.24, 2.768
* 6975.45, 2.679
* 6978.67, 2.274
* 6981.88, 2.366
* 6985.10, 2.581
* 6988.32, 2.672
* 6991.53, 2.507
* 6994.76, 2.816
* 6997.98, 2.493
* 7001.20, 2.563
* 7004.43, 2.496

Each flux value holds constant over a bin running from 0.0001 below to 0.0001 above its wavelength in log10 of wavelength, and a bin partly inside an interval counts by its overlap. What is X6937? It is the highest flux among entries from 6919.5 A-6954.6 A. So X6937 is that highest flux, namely 2.921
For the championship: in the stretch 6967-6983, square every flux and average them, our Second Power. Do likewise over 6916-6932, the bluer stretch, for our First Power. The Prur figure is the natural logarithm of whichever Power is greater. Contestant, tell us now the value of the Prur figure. 1.90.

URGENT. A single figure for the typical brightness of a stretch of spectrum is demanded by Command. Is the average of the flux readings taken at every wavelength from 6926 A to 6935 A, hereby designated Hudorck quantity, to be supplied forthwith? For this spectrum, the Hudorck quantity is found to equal 2.61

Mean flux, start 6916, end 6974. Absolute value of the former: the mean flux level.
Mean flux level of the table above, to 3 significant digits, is 2.61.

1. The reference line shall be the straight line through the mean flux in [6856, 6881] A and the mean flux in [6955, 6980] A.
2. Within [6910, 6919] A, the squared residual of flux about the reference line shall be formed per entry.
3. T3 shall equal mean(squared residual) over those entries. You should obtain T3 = 0.041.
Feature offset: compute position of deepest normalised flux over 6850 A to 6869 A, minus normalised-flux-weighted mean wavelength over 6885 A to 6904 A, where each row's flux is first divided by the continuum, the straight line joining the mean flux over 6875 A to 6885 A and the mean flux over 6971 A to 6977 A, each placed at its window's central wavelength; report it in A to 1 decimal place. -29.9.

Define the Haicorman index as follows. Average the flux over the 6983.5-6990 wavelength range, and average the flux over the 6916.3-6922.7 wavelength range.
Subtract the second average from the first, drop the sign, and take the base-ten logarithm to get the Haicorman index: -0.60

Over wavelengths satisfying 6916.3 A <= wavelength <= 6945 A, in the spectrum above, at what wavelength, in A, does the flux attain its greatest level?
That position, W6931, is 6924.25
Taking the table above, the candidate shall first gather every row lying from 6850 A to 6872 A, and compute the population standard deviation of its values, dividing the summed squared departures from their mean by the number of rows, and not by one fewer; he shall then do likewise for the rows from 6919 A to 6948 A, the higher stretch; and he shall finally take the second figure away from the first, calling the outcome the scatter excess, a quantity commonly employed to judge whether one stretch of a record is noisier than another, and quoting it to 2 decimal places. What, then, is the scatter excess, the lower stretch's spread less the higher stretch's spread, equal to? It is -0.13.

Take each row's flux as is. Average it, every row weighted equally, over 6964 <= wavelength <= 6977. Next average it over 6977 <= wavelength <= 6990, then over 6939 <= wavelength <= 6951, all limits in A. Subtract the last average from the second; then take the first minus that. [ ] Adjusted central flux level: 2.71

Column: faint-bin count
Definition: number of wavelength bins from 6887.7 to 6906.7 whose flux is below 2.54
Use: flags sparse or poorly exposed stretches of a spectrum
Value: 2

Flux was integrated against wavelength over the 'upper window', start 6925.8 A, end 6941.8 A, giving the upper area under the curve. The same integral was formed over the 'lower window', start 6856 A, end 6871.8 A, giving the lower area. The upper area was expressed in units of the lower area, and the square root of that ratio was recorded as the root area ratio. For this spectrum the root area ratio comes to 1.03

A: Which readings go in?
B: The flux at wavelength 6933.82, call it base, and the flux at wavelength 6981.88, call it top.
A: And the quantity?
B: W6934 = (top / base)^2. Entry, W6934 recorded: 0.83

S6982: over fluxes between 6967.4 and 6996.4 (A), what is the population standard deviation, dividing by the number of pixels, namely 0.17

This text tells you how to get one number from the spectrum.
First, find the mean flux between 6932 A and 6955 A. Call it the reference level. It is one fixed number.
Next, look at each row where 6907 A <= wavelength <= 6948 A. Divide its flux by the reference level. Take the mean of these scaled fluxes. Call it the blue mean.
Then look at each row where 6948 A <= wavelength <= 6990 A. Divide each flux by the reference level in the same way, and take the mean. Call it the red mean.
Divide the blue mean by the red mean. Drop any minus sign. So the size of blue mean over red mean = 1.01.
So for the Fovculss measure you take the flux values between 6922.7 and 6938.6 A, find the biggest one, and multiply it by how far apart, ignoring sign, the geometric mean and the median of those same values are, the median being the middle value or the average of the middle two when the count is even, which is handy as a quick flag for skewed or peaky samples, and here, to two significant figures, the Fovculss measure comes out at 0.18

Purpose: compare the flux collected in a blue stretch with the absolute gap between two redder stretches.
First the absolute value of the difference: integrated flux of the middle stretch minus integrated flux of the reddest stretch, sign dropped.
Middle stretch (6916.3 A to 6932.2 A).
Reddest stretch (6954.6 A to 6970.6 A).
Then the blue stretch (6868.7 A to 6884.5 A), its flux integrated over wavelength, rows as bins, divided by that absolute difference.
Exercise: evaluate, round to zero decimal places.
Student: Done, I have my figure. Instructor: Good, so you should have 14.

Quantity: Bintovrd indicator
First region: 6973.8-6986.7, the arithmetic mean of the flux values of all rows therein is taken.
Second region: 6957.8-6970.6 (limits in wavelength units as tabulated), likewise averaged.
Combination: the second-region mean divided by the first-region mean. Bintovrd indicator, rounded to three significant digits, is 1.08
